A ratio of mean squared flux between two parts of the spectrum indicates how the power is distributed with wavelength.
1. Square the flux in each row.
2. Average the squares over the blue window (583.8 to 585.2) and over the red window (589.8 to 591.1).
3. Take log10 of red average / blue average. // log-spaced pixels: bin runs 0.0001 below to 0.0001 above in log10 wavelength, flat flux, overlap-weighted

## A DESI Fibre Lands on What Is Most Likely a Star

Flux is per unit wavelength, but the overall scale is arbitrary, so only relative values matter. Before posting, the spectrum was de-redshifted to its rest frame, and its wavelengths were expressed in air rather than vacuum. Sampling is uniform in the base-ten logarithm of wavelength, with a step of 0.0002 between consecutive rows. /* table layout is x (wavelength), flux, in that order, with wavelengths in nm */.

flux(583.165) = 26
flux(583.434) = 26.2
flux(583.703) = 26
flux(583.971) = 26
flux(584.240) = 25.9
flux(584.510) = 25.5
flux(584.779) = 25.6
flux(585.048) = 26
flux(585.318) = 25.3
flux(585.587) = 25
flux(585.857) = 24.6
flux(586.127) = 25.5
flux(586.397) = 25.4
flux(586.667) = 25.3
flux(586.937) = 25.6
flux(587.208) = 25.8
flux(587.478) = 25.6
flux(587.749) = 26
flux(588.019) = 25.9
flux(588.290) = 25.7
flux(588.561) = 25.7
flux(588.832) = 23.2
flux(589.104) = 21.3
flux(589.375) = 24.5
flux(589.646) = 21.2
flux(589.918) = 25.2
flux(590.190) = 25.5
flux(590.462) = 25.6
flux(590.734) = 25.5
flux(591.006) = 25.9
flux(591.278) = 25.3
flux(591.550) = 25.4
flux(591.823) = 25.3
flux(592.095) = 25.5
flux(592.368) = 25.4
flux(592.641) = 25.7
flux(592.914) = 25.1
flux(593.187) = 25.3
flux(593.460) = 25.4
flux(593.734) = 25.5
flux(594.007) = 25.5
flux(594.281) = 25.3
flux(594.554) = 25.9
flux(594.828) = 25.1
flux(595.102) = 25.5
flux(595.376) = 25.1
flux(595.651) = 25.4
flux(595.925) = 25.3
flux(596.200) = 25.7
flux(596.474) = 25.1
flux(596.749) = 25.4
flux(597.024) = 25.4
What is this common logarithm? -0.009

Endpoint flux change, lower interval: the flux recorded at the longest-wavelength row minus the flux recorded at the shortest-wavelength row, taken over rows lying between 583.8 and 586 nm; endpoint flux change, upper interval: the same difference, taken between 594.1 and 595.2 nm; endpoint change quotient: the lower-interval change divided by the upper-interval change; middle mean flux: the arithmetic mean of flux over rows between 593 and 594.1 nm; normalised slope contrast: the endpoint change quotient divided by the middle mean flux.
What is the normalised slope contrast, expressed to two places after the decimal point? -0.28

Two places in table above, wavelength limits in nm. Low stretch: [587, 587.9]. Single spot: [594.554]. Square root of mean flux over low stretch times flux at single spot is 25.8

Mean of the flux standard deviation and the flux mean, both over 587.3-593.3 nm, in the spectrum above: 13.2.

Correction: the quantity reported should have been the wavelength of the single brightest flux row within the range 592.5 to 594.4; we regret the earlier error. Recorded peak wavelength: 592.641 nm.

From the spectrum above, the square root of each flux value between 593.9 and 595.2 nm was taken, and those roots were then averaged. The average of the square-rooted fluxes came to 5.05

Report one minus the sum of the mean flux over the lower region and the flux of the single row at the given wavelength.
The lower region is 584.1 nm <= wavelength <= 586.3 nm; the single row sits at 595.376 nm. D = -49.5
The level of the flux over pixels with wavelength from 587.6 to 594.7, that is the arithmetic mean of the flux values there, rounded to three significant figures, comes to 25.1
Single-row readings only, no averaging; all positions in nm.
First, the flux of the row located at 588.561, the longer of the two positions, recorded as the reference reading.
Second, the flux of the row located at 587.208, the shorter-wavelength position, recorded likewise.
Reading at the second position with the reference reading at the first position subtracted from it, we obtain 0.1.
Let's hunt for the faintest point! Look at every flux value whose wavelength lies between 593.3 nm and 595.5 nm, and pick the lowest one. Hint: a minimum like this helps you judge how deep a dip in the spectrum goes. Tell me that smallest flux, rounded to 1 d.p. 25.1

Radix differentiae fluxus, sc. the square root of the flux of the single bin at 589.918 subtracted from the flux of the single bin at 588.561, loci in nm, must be 0.7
